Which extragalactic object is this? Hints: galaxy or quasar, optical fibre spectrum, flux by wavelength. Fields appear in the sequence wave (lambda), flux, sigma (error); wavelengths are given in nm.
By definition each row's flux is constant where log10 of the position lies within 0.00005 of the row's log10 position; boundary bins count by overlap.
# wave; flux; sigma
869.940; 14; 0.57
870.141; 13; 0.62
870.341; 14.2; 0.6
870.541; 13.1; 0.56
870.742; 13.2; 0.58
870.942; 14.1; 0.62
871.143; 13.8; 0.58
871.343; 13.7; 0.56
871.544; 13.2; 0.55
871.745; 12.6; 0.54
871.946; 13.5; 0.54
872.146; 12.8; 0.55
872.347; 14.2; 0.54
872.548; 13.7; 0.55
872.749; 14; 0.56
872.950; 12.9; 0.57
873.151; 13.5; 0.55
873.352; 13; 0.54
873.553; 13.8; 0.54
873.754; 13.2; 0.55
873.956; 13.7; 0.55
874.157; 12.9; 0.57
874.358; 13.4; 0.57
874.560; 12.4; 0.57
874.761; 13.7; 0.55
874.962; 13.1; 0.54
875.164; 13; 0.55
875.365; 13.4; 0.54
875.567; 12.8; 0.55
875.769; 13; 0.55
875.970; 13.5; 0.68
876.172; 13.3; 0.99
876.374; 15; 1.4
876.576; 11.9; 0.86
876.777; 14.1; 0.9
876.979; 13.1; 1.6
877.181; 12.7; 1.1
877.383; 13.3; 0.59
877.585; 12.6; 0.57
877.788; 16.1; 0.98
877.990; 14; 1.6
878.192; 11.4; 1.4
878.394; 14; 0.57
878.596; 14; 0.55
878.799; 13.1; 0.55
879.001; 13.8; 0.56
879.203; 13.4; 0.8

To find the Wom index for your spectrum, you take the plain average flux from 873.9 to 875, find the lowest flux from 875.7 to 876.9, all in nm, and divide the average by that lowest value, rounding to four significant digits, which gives 1.109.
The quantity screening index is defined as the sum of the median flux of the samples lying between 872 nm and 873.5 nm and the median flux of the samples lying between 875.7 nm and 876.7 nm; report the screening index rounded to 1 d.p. 26.8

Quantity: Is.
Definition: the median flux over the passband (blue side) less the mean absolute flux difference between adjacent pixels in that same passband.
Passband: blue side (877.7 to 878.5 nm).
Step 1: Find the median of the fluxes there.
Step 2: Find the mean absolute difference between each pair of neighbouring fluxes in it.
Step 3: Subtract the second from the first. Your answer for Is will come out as 11.6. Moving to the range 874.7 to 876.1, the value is 12.7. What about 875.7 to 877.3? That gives 11.9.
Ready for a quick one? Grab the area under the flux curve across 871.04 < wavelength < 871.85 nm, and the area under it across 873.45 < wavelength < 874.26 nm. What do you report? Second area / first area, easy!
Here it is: 1.01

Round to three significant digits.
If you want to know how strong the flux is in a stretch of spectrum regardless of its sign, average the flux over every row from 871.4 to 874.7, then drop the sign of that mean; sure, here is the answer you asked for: 13.3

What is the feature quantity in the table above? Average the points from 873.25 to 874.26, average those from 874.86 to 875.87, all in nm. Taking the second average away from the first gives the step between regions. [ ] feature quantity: 0.26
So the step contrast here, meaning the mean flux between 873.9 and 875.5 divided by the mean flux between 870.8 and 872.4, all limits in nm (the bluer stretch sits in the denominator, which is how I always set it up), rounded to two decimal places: 0.98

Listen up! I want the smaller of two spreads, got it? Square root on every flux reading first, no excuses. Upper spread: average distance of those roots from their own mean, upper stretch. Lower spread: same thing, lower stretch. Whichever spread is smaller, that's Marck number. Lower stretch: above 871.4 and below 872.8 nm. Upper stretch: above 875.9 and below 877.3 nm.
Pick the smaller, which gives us 0.066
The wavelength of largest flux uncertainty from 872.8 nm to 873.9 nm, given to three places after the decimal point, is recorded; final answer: 872.950 nm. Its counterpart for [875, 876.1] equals 875.970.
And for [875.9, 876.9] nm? 876.374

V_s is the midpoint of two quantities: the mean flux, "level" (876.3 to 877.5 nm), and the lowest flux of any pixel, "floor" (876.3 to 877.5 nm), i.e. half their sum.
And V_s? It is 12.6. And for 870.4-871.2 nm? 13.3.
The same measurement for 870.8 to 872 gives 13.0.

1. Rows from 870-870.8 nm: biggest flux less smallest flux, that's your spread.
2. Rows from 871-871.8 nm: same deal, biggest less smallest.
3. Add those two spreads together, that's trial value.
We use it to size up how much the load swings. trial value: 2.4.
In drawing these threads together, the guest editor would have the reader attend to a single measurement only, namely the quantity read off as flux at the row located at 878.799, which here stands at 13.1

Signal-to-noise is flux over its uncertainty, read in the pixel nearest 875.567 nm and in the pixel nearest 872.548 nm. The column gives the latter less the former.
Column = 1.6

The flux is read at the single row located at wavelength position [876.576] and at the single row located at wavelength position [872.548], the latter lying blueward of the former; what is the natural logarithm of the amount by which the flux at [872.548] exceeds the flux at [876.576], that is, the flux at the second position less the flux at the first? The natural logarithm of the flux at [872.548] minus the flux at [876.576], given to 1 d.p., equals 0.6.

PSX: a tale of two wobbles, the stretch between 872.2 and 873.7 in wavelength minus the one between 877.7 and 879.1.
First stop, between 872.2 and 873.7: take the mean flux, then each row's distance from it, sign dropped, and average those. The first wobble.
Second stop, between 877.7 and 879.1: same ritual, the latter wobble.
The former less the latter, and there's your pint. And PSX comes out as -0.5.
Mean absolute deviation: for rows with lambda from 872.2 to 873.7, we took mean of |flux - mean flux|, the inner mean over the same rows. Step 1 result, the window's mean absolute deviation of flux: 0.39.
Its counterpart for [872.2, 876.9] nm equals 0.48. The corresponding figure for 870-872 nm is 0.42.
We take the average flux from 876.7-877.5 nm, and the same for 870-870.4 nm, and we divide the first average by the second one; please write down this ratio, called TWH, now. 0.98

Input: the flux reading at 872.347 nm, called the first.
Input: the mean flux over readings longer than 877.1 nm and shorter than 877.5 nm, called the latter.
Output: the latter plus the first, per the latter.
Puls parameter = 2.09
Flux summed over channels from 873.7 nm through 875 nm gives 92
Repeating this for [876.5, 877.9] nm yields 94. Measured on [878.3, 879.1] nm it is 55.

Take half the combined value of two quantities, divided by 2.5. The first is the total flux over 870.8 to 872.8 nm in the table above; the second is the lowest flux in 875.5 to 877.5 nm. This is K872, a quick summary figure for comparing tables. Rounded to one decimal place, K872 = 29.5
